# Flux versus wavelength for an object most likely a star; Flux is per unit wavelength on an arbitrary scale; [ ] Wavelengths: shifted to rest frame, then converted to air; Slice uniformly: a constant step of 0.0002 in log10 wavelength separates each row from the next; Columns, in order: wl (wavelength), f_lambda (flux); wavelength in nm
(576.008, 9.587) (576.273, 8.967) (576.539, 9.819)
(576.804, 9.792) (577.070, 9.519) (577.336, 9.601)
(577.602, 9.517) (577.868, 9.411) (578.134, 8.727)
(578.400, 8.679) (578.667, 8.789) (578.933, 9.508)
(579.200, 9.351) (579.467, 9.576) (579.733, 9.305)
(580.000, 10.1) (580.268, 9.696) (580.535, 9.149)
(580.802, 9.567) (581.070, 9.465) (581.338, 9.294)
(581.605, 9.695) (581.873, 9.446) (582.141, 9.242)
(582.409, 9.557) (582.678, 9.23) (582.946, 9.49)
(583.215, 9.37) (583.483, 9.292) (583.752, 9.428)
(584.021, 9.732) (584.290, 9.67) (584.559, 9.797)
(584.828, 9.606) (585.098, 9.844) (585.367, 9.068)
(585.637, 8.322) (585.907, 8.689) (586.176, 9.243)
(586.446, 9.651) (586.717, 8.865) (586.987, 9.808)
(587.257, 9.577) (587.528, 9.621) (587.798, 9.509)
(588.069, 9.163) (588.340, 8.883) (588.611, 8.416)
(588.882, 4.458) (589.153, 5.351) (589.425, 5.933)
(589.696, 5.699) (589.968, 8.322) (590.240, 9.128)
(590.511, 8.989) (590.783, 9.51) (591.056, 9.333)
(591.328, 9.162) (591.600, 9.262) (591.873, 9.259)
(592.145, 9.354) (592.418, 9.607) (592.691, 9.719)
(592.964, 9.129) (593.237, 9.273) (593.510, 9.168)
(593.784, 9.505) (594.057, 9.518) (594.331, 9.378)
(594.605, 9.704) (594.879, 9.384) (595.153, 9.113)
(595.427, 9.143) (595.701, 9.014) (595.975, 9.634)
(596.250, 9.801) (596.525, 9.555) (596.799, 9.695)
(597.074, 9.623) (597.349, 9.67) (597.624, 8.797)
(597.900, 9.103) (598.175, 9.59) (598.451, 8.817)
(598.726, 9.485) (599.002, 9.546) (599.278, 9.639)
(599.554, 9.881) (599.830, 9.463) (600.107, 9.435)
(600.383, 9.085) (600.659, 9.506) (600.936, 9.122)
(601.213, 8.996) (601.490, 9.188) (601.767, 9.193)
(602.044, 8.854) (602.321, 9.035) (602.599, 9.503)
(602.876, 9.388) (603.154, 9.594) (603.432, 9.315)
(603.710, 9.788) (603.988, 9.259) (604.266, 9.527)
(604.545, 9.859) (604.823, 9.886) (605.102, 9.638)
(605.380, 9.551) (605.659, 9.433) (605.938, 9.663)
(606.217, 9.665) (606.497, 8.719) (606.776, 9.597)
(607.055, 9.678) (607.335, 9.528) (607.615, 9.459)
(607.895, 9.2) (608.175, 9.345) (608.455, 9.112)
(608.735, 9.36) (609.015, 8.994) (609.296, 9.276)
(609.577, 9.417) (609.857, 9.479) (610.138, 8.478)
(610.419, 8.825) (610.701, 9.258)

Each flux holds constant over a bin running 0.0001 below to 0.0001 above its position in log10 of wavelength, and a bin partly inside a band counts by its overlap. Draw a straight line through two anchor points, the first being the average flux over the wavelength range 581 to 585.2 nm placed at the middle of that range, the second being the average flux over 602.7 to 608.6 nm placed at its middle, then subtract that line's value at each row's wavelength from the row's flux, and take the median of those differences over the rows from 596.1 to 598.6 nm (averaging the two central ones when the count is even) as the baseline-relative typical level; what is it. 0.10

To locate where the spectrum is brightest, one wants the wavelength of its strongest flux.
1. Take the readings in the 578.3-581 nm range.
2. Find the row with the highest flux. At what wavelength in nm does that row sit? 580.000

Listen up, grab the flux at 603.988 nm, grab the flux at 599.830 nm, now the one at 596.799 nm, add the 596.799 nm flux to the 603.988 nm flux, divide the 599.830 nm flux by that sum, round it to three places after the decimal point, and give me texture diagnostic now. 0.499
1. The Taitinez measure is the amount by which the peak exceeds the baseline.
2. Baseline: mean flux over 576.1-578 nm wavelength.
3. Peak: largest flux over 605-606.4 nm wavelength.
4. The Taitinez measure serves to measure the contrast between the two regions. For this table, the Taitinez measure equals 0.15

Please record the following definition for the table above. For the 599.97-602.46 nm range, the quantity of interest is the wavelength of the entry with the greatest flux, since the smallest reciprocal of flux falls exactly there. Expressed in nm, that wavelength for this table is 600.659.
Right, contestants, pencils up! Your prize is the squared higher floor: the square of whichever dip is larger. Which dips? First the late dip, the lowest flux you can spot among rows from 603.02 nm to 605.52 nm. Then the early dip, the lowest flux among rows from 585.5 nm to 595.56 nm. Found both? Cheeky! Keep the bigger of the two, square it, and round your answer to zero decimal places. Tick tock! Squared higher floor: 86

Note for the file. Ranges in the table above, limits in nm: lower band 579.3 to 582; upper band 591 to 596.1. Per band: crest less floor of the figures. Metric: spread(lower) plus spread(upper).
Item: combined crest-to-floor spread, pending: 2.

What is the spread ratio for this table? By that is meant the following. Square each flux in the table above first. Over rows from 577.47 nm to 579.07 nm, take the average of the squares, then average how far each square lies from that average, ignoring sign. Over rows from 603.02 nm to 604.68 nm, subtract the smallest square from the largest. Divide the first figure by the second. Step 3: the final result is 0.59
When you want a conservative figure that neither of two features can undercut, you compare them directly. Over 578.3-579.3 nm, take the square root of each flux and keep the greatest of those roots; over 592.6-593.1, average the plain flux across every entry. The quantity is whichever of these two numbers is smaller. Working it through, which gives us 3.08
